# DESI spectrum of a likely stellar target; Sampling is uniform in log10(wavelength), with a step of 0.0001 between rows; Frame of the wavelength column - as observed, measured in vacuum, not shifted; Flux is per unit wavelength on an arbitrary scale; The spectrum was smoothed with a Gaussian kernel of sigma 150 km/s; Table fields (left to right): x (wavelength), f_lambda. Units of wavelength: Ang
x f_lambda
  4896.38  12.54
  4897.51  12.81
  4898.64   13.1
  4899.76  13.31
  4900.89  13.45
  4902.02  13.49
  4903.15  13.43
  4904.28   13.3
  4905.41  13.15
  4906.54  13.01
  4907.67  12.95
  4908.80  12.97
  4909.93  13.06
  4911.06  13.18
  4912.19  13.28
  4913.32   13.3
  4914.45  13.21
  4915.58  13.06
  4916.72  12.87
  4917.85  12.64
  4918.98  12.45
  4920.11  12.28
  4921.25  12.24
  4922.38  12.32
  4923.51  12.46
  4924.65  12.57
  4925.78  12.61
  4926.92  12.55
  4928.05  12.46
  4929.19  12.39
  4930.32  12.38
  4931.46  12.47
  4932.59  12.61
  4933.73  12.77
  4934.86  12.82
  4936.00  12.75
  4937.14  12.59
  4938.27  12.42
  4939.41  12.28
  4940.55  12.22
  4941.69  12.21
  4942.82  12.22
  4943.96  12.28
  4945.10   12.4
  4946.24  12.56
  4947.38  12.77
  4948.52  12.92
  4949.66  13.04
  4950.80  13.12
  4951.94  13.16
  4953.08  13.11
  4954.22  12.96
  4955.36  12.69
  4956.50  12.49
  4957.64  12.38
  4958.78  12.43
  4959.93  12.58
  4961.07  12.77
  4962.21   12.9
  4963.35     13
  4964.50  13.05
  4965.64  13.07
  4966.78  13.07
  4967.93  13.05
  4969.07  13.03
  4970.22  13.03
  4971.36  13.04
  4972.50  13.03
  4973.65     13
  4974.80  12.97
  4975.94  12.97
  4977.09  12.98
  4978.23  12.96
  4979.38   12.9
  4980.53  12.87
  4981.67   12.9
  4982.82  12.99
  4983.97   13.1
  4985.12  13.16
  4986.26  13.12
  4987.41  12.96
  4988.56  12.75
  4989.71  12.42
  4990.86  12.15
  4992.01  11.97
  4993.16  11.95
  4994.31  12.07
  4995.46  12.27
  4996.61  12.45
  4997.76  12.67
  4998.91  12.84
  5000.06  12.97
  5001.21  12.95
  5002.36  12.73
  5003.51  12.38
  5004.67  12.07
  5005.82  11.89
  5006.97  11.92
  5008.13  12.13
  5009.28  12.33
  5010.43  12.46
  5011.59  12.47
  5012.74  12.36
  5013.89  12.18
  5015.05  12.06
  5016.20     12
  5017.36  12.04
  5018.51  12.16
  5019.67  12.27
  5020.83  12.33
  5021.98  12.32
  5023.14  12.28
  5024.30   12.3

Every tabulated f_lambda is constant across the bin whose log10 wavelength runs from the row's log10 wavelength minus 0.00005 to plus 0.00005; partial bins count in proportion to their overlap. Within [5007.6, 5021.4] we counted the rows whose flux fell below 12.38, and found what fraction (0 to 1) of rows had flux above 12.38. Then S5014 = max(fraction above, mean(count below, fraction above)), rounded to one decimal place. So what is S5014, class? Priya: 5.1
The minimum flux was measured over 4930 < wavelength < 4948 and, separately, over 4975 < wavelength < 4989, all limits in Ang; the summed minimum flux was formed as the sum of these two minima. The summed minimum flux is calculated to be 25.0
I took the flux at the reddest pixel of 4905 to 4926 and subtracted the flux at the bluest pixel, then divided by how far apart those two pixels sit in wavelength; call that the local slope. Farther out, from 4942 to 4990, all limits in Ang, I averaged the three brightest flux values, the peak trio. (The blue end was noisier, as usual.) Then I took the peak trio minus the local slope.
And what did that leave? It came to 13.2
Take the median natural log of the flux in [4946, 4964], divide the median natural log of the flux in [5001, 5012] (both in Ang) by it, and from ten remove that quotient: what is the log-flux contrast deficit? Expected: 9.01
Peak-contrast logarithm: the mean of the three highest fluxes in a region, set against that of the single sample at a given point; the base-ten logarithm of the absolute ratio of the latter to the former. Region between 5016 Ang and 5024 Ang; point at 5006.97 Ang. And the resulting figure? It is -0.014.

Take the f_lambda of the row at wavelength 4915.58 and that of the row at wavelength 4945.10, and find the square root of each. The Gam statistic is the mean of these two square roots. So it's 3.568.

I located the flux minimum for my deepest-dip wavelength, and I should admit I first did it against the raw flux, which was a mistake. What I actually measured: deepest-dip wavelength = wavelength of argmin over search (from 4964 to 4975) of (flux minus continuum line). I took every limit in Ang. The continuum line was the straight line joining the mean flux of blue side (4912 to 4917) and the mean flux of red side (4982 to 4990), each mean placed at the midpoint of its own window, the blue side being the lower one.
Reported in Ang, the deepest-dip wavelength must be 4974.80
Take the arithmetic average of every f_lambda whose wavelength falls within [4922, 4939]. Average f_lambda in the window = 12.5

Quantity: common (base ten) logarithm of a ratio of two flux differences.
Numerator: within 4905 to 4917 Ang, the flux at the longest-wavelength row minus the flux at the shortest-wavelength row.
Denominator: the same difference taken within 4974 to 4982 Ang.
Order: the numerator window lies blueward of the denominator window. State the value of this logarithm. 0.6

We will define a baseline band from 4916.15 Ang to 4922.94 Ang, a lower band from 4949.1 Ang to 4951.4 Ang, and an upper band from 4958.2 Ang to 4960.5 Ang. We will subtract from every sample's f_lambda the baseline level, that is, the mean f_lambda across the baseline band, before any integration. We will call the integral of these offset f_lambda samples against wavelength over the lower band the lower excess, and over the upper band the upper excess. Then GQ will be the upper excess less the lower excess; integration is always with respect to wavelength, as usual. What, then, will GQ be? -1.3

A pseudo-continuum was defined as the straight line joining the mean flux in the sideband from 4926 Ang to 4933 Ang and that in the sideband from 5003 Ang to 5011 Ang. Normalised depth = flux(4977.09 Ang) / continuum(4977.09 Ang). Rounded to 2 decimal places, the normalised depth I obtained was 1.06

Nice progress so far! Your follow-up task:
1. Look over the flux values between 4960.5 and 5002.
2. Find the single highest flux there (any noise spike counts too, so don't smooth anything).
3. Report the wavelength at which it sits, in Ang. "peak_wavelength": 4985.12 Ang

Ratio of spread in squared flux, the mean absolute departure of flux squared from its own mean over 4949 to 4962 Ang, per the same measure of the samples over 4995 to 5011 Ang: 0.91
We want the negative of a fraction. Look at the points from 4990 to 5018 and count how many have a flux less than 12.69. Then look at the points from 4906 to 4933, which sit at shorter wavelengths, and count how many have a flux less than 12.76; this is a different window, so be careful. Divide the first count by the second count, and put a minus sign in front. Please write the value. -1.4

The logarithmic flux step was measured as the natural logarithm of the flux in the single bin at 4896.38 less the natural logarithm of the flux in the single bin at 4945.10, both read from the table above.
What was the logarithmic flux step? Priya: 0.011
